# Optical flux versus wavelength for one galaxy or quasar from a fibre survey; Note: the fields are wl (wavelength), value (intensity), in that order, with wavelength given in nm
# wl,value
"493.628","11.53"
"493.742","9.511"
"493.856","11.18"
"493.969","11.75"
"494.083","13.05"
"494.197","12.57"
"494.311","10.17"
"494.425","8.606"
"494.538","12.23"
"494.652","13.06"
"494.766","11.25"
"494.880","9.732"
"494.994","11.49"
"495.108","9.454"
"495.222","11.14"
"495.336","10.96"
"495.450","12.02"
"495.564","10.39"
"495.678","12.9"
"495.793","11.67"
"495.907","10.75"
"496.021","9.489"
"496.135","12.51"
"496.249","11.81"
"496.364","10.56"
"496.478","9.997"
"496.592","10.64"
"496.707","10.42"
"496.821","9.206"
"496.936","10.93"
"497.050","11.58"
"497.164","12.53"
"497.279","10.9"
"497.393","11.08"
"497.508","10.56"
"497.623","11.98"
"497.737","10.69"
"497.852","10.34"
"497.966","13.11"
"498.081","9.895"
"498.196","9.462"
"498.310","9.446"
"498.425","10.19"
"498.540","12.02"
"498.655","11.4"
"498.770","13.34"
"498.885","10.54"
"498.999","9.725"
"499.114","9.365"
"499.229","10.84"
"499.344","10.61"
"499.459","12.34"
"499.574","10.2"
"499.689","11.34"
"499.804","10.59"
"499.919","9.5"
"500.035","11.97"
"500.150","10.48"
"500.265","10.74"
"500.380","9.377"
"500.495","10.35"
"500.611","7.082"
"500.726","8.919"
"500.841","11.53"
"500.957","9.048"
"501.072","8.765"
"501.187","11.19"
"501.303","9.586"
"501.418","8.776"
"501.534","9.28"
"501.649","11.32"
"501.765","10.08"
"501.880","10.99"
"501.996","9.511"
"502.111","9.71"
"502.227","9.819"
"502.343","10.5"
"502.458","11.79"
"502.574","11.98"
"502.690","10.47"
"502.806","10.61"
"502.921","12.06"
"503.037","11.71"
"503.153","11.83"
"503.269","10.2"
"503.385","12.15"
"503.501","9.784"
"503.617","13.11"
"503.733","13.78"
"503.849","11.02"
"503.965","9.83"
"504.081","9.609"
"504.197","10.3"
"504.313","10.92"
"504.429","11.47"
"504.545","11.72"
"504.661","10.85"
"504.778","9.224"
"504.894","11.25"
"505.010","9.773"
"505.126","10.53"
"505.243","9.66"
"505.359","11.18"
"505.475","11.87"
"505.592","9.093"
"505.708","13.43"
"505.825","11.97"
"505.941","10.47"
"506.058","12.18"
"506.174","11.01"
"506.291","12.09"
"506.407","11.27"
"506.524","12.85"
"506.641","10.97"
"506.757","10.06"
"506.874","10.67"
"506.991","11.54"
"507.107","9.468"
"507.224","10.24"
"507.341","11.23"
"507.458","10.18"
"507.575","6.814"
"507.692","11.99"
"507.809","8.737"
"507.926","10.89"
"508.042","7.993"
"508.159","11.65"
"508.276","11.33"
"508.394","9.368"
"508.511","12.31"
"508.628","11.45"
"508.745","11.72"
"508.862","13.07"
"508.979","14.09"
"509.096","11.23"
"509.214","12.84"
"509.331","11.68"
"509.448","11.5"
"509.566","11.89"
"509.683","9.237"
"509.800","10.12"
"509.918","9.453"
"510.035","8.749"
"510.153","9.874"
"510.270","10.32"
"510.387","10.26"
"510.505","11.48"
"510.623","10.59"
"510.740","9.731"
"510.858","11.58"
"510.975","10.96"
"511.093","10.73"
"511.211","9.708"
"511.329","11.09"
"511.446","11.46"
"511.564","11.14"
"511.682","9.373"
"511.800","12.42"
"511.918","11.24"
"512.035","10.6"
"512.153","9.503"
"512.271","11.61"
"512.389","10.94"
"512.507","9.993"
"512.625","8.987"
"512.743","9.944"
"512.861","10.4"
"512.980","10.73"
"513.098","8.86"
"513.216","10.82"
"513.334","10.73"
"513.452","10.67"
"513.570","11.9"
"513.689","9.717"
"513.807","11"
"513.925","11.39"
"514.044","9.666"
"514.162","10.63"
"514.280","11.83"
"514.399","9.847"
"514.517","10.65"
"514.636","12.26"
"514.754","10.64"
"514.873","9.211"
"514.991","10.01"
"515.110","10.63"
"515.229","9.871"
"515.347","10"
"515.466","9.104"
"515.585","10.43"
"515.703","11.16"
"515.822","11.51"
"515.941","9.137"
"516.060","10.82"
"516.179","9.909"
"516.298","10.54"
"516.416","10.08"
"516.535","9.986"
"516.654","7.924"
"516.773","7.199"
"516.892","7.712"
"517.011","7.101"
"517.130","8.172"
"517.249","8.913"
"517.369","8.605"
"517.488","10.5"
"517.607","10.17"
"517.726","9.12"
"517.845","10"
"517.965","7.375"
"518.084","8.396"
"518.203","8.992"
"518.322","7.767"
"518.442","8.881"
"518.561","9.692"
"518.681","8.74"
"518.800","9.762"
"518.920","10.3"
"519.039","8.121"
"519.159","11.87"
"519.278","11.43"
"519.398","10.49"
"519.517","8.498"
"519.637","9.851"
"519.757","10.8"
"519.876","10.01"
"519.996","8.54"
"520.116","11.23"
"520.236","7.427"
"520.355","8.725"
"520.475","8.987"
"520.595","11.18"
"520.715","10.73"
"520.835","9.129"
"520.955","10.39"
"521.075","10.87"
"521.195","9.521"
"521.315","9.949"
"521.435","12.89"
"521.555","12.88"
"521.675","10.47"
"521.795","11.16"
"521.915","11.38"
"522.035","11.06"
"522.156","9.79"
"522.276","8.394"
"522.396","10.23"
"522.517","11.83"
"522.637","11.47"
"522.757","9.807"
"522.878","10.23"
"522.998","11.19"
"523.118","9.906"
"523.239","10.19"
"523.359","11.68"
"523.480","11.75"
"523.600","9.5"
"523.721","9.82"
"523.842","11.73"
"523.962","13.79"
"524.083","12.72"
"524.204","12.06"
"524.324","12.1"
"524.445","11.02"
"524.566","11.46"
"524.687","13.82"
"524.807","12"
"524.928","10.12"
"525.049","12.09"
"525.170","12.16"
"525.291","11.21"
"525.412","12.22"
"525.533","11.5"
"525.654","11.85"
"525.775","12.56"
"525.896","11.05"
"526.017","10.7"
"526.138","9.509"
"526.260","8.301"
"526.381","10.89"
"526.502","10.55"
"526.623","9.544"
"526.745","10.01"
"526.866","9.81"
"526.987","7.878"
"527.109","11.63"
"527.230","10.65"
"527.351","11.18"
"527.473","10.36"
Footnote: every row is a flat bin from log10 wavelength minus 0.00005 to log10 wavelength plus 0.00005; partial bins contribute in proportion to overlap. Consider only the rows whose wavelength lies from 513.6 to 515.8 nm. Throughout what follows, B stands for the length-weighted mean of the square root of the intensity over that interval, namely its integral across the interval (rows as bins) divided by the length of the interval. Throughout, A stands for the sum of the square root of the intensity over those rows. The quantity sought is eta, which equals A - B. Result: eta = 55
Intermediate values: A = 58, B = 3.23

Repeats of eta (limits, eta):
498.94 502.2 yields 86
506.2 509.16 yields 79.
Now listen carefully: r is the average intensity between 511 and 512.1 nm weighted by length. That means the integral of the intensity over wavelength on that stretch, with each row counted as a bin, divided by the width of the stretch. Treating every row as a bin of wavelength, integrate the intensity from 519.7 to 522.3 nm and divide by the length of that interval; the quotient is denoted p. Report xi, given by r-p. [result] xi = 0.58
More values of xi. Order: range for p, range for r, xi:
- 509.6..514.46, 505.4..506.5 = 1.04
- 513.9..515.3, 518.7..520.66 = -0.72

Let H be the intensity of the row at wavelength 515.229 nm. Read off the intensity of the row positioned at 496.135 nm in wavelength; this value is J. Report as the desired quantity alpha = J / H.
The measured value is 1.27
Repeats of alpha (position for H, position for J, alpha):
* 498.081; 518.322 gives 0.78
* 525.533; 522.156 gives 0.85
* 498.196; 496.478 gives 1.06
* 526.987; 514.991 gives 1.27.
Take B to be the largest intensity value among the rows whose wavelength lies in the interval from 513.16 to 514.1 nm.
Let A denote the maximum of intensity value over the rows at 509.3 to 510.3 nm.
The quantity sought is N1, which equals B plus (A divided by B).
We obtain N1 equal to 12.9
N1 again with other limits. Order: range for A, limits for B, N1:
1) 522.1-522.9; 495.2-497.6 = 13.8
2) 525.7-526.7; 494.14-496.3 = 14.0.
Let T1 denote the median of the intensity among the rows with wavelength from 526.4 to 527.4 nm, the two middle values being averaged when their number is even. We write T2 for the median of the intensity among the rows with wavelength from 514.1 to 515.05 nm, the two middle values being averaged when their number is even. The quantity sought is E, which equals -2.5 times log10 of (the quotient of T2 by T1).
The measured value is -0.04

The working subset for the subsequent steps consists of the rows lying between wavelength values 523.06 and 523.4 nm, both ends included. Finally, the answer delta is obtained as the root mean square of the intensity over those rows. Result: 10.6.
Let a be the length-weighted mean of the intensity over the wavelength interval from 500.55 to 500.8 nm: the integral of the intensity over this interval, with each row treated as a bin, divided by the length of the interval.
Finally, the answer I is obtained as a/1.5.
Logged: 5.50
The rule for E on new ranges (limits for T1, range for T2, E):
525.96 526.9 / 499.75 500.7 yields -0.05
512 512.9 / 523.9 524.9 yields -0.18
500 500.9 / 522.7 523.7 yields 0.02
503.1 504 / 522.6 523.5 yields 0.07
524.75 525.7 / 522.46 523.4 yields 0.12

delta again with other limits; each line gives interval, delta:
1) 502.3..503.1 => 11.3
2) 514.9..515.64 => 10.0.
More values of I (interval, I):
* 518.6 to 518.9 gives 6.27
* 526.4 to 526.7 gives 6.77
